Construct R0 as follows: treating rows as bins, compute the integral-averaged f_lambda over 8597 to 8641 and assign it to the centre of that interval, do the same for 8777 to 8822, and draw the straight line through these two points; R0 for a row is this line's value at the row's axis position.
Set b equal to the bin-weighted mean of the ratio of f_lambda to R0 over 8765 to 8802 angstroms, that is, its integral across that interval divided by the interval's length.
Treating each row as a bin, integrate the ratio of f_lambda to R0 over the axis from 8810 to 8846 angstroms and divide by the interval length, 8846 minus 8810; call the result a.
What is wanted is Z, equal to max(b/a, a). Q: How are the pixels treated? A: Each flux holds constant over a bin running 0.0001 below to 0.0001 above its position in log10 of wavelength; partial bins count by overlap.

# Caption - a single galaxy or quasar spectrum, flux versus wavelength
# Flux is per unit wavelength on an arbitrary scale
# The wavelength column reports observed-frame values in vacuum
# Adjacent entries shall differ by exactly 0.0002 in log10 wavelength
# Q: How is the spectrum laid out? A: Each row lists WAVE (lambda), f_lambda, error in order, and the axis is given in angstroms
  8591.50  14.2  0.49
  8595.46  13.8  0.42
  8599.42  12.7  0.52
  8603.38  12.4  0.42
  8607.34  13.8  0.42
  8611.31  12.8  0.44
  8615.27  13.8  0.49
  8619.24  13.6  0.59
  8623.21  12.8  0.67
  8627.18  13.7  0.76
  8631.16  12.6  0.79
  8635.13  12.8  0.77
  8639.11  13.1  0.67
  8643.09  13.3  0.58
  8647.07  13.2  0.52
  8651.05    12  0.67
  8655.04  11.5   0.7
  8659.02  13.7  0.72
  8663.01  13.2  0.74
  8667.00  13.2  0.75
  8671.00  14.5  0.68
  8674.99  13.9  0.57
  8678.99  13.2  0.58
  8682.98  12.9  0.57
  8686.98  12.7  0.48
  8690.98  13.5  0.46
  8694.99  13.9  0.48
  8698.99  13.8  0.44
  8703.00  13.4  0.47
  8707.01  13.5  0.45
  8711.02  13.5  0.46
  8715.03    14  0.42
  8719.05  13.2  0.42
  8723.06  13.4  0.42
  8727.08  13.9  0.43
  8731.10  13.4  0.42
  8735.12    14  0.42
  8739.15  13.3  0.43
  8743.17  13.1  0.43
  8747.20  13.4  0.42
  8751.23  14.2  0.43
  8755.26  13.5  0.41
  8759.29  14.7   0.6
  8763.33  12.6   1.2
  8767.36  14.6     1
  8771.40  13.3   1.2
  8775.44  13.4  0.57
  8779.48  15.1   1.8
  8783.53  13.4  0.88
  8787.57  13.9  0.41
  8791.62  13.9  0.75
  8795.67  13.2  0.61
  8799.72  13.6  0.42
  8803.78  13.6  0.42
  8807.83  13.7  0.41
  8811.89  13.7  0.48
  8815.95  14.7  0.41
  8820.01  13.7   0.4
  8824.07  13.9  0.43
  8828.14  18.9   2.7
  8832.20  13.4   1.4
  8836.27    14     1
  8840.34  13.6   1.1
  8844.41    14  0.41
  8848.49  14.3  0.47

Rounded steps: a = 1.03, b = 1.00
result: 1.03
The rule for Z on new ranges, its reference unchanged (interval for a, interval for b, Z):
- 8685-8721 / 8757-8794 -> 1.01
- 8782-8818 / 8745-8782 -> 1.02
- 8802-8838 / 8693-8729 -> 1.03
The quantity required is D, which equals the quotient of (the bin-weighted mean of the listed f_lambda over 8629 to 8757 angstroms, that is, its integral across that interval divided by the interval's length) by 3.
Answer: 4.45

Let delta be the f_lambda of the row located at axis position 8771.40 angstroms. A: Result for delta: 13.3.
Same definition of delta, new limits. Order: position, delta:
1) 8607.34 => 13.8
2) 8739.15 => 13.3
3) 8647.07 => 13.2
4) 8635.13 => 12.8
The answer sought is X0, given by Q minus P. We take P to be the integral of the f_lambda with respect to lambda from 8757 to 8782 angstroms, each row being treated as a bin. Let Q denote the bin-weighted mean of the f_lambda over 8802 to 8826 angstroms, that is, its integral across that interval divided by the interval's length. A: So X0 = -334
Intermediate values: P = 348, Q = 13.9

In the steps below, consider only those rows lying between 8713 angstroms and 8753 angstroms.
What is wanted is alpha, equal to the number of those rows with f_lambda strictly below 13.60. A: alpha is 6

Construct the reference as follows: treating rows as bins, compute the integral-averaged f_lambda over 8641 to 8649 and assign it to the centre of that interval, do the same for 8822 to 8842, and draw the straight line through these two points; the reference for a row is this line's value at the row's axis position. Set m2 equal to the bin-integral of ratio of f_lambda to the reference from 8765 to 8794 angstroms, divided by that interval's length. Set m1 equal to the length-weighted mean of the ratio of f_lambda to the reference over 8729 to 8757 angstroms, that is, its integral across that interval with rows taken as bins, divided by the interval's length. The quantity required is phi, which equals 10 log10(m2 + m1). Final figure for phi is 2.87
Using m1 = 0.965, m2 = 0.970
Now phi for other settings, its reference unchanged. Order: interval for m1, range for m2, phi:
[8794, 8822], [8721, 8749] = 2.81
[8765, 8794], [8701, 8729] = 2.90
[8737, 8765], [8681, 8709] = 2.88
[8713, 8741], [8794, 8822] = 2.83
